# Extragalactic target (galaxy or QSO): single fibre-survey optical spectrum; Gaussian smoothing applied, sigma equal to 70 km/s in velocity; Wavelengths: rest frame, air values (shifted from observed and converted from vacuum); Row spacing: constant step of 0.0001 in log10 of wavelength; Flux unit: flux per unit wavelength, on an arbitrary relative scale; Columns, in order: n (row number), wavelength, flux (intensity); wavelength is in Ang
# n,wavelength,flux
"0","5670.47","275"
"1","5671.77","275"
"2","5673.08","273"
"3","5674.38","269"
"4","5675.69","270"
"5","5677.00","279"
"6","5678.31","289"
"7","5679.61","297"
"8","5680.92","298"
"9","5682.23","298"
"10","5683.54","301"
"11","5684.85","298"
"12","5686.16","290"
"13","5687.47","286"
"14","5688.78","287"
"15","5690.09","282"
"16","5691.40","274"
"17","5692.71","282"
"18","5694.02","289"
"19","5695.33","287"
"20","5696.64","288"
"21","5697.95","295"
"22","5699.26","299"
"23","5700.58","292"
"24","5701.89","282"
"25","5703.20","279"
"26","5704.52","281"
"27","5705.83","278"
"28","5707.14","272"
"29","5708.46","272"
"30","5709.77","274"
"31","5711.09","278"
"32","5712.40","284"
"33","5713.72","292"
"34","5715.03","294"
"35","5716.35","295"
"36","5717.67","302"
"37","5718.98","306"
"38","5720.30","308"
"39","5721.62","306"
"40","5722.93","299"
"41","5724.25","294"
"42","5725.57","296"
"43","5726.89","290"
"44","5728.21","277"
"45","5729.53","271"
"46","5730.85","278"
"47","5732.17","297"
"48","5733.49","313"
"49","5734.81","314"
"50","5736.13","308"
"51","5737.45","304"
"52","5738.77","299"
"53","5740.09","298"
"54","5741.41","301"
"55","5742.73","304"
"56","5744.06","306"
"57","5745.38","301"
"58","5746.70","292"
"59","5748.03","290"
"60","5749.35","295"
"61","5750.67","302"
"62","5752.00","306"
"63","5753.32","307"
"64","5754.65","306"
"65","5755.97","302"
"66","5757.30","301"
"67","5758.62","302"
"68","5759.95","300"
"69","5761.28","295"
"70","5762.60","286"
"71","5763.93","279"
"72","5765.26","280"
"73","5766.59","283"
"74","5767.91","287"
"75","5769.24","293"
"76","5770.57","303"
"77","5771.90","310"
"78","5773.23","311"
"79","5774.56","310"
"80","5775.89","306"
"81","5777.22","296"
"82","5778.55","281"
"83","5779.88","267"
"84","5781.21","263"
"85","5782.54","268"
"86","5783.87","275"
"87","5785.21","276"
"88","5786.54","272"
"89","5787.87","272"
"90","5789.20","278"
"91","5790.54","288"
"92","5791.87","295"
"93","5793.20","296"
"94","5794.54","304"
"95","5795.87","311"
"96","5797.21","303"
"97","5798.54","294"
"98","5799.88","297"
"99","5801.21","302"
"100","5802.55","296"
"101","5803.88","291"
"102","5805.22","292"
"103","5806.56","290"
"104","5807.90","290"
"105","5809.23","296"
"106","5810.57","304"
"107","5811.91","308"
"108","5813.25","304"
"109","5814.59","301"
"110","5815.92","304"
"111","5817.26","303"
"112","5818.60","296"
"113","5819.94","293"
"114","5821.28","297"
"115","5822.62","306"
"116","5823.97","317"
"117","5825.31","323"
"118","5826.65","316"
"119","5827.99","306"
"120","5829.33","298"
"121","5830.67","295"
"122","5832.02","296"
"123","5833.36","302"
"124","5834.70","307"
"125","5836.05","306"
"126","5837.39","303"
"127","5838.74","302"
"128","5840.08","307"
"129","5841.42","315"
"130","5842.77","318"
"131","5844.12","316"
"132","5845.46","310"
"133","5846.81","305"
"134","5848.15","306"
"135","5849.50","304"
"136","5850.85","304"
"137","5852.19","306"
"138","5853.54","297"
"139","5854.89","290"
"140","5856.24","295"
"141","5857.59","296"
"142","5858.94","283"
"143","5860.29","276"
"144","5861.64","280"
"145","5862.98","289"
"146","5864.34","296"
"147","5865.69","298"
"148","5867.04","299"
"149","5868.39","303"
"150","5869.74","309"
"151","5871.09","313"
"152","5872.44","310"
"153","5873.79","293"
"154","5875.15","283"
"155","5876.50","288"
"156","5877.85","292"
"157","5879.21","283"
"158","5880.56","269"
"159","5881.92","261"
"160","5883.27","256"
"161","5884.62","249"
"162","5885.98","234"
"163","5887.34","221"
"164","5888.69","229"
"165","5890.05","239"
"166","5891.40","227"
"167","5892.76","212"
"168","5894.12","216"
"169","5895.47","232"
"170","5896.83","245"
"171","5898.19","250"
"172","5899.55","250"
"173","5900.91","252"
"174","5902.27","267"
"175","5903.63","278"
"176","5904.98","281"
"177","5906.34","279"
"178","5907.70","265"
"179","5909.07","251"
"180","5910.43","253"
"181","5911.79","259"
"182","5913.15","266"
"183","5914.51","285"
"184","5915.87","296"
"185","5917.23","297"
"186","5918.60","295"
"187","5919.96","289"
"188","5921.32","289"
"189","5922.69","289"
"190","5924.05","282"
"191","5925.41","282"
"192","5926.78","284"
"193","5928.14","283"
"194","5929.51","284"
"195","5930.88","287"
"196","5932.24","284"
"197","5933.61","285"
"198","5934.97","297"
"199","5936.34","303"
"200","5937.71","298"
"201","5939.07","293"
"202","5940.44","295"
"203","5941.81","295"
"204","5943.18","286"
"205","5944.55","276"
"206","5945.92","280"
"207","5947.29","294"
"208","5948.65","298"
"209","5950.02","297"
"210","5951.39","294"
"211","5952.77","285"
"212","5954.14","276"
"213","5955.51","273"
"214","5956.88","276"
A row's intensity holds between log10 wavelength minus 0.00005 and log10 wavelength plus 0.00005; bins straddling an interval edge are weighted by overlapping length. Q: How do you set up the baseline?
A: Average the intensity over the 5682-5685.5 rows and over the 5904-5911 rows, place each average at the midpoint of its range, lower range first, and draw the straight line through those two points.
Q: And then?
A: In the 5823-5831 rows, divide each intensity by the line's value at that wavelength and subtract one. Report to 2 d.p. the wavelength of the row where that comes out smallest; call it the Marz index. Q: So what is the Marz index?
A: 5830.67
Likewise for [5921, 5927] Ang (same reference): 5924.05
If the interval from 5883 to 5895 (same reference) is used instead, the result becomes 5892.76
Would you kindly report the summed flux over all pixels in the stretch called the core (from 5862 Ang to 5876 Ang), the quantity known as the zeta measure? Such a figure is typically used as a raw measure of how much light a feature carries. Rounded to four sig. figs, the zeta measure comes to 2993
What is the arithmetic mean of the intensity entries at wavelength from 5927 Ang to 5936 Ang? 287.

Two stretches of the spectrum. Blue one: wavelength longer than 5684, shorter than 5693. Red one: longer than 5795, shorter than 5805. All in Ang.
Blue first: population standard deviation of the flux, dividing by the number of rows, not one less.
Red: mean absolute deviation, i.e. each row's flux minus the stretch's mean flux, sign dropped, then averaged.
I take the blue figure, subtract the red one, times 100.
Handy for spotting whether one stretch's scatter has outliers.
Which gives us 162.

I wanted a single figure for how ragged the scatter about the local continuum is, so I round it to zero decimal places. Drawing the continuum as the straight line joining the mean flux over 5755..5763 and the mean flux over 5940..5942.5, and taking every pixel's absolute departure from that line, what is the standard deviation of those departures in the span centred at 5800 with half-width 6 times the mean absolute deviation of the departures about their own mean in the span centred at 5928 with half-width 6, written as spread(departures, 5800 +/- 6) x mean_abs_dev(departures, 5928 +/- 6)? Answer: 6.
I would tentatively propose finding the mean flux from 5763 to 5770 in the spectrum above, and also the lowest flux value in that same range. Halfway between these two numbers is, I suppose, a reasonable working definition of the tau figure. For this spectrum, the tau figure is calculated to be 282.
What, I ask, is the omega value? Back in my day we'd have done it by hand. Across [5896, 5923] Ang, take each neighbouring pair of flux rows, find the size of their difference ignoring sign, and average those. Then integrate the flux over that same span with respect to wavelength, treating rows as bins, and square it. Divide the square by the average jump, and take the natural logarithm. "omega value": 16.0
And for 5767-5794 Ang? 16.1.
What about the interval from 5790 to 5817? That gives 16.4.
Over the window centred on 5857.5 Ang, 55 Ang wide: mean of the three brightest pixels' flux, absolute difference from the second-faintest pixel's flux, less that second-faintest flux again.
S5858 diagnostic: -196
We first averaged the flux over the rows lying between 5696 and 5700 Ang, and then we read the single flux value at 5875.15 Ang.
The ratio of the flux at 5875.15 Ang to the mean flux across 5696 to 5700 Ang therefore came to 0.96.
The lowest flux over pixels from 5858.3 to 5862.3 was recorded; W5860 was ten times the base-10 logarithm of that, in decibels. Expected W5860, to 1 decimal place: 24.4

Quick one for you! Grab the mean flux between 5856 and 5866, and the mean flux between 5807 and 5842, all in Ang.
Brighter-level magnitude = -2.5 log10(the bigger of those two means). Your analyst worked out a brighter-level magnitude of -6.206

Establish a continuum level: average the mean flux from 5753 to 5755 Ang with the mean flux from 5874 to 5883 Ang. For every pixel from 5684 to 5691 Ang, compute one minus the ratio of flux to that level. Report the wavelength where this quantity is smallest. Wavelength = 5684.85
